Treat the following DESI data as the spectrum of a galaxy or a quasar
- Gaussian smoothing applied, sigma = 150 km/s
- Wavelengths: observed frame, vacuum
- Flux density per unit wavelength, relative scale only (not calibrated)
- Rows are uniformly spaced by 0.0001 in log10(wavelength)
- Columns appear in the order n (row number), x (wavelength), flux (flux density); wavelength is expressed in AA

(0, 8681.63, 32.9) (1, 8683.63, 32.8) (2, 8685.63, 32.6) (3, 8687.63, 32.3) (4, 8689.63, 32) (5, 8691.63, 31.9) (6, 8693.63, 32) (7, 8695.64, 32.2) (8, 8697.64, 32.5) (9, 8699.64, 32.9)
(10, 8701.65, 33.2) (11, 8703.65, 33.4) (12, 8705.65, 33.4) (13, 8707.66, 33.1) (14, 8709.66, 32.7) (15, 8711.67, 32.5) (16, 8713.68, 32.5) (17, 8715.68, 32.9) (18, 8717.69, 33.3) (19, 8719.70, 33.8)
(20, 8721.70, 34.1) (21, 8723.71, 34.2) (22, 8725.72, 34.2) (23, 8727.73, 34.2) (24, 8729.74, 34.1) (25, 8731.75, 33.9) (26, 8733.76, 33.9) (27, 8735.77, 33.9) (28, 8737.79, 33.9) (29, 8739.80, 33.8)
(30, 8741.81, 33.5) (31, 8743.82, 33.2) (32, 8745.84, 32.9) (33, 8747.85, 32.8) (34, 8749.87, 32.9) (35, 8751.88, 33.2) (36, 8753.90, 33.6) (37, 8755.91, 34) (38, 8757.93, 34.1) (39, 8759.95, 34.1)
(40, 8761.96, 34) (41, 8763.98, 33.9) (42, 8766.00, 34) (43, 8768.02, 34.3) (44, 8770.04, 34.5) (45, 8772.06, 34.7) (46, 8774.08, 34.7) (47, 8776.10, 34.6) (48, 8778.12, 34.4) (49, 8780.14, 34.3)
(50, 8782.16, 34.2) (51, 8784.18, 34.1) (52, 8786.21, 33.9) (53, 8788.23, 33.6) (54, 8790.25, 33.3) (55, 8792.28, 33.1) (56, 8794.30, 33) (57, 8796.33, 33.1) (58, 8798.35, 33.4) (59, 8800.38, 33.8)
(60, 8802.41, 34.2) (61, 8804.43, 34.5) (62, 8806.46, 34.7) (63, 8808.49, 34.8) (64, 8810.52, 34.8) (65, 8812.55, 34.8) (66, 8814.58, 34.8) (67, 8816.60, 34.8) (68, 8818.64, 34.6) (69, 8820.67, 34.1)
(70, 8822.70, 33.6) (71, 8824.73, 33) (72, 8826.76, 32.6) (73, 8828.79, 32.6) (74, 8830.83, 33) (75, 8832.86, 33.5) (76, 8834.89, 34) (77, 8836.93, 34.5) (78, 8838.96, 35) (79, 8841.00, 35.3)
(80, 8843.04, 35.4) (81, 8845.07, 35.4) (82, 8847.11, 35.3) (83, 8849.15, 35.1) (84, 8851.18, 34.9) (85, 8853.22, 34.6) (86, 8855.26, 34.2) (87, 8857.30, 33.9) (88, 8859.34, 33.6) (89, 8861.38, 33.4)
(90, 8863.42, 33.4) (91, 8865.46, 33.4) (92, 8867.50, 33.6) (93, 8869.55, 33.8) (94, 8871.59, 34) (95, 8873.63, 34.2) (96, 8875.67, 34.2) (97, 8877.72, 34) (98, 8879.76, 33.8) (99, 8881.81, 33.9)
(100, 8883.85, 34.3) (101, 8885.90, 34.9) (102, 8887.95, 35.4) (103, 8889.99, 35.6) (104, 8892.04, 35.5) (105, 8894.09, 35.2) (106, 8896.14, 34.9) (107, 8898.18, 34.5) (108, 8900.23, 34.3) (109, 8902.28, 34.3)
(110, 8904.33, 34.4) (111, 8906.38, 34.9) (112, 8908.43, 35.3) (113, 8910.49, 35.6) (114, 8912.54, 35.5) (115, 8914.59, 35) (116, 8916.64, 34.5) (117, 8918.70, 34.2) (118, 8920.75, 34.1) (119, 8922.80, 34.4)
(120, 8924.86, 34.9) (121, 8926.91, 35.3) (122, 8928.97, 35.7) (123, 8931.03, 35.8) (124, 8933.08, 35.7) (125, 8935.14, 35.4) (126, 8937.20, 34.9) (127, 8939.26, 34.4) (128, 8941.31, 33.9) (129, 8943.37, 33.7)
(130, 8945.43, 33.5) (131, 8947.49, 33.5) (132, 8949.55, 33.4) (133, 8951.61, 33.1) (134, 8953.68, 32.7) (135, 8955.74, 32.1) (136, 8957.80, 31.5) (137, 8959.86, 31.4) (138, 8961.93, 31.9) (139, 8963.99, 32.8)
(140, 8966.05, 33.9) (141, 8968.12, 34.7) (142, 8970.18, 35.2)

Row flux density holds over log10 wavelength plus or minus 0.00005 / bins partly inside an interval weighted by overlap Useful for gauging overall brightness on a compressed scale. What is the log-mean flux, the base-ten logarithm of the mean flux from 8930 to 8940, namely 1.55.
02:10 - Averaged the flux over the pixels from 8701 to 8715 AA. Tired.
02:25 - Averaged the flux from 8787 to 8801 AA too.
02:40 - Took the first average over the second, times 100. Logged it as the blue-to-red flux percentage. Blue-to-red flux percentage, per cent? 99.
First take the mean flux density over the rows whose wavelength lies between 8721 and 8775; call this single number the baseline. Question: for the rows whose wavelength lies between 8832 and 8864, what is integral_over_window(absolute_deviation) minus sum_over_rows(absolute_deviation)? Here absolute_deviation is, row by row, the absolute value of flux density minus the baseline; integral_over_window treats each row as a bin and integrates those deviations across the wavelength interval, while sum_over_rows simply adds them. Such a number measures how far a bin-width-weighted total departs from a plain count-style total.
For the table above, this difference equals 13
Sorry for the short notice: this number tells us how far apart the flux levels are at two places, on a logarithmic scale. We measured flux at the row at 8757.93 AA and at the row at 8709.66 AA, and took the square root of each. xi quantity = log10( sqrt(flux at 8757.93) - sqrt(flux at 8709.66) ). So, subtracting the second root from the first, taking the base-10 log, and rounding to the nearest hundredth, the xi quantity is -0.92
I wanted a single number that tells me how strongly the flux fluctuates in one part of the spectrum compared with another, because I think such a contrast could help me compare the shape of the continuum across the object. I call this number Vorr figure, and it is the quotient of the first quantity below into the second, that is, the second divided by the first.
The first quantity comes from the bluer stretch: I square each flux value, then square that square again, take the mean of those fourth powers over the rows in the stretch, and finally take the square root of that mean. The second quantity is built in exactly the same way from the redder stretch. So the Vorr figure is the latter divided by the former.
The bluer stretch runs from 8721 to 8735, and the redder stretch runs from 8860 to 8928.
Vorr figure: 1.03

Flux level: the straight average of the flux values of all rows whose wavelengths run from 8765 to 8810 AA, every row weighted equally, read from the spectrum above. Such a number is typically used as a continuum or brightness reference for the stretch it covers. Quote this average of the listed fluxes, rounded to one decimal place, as 34.1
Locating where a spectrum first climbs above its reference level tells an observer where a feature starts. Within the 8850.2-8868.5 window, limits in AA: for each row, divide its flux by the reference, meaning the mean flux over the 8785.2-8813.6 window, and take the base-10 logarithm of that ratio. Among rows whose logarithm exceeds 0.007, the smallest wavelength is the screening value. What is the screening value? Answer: 8851.18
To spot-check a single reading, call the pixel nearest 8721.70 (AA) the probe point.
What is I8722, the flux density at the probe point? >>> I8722 34.1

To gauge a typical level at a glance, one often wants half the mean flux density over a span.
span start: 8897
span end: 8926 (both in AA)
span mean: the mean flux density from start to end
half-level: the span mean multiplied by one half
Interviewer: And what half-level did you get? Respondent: 17.4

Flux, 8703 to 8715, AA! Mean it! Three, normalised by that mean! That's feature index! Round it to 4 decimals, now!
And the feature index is 0.0911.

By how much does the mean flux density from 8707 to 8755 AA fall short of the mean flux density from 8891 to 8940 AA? 1.5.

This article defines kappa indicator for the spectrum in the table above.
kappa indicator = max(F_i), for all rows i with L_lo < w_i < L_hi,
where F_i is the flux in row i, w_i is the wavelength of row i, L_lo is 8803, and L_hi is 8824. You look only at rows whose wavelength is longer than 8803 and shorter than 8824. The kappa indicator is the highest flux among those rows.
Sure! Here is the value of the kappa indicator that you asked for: 34.8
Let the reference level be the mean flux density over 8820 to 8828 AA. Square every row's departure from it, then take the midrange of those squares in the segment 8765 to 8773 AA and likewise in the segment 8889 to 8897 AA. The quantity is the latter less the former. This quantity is 2.7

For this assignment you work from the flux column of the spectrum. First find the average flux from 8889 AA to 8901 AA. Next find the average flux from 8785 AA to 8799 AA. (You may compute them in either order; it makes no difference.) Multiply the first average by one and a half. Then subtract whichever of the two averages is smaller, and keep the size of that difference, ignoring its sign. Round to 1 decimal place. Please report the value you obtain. 19.2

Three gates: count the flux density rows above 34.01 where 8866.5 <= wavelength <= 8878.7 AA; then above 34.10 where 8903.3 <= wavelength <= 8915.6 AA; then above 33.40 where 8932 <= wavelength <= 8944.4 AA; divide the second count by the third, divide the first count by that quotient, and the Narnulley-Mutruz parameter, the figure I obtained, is 2.0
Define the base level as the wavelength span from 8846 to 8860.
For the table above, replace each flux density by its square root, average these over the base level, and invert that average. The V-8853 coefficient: 0.170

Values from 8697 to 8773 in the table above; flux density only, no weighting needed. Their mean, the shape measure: 33.6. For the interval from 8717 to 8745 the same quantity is 33.9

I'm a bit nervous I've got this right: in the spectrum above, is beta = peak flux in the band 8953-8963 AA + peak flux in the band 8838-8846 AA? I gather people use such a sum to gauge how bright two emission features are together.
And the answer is 68.1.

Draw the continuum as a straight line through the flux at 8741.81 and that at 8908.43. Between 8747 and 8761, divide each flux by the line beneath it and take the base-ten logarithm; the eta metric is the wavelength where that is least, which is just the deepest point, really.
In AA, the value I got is 8747.85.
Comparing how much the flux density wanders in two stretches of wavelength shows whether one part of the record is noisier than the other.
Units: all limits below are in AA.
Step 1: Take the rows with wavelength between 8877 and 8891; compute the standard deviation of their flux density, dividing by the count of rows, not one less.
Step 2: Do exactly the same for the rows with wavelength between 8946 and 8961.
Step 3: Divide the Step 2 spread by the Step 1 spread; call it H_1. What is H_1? 1.18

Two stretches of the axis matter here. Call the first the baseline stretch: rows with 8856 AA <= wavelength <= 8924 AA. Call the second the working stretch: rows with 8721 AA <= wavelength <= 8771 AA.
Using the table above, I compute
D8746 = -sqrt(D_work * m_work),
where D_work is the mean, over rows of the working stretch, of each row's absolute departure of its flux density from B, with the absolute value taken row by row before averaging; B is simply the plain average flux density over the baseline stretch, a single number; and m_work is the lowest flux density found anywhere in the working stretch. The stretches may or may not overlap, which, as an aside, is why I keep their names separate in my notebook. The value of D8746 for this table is -4.5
